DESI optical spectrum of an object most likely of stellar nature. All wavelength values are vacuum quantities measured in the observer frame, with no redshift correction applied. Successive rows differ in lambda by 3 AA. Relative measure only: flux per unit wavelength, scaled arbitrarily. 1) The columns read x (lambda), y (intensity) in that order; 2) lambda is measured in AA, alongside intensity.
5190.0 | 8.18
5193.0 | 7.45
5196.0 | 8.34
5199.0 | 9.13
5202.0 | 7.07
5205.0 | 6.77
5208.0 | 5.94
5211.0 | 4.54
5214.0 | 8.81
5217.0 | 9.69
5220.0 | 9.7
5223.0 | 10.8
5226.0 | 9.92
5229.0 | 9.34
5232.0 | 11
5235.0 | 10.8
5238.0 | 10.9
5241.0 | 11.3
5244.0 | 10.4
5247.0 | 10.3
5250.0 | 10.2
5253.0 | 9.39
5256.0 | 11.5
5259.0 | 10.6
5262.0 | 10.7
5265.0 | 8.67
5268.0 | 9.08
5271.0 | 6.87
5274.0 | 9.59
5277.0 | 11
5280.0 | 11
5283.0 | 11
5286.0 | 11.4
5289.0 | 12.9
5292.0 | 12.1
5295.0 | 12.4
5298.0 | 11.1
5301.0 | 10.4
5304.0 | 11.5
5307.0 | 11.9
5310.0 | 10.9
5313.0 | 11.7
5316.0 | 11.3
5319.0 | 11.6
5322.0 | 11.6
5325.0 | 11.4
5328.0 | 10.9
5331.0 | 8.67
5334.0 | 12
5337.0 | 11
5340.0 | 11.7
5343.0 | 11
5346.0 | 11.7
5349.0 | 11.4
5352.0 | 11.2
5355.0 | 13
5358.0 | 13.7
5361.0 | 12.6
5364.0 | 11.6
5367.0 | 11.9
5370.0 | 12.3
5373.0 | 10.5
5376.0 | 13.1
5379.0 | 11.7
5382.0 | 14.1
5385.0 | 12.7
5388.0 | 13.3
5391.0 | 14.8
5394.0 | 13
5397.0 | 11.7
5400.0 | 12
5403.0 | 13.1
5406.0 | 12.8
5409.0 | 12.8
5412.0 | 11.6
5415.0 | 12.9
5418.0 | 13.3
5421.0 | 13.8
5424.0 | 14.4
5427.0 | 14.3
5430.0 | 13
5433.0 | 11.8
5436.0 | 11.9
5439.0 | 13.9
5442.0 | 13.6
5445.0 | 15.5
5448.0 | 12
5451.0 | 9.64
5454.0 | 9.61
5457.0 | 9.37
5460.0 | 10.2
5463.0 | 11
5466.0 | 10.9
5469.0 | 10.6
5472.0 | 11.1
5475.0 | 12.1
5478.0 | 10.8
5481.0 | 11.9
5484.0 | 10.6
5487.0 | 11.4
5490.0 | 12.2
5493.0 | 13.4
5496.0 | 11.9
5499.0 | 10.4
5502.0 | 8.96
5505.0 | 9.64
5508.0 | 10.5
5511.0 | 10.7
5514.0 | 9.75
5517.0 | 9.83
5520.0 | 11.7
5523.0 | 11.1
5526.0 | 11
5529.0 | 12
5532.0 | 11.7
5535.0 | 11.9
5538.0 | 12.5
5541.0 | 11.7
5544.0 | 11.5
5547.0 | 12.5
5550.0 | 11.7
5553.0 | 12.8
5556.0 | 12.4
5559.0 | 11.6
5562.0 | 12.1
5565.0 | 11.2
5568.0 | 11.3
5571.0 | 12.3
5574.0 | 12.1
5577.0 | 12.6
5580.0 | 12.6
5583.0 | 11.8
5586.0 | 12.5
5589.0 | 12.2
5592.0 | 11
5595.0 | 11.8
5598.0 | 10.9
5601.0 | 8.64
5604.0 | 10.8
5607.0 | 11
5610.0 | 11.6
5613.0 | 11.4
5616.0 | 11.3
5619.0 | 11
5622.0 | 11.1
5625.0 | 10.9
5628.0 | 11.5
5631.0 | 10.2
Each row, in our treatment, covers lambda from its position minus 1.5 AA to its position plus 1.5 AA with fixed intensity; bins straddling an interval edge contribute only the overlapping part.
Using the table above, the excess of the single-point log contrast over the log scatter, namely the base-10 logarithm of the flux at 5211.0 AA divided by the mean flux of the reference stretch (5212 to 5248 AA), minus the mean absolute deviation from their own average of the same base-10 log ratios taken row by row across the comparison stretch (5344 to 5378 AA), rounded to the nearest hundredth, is -0.38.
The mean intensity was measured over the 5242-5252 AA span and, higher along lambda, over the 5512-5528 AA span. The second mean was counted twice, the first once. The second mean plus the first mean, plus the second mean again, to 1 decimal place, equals 31.7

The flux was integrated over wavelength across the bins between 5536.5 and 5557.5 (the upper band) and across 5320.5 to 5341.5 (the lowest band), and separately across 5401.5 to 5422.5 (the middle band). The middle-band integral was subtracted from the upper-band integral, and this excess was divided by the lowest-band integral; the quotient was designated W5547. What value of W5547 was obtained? -0.07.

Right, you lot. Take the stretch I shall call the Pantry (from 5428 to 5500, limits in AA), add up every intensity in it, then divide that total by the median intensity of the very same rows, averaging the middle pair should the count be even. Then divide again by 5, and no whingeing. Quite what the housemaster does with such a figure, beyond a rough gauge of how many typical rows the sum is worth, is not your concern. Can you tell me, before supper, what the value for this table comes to 4.81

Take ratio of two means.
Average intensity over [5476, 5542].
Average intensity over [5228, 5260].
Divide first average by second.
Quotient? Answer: 1.06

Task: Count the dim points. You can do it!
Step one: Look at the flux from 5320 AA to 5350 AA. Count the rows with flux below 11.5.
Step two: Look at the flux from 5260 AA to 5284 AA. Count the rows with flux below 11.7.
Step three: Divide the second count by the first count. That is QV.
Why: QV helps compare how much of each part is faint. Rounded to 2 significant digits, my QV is 1.3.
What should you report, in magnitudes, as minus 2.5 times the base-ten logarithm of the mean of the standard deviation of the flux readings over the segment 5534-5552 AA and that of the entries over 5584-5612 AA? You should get 0.3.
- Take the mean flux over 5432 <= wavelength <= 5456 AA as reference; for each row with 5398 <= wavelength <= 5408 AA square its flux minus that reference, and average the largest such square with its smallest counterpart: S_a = 0.4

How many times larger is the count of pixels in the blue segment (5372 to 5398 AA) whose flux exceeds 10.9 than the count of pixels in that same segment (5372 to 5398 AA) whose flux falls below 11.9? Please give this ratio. 2.7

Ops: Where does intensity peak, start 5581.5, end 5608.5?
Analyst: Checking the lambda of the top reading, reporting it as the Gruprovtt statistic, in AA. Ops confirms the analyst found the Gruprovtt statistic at 5586.0 AA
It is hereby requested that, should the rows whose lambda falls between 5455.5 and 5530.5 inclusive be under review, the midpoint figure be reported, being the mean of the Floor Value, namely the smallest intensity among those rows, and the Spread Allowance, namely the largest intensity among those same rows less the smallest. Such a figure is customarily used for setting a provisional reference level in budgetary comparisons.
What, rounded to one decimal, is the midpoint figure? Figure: 6.7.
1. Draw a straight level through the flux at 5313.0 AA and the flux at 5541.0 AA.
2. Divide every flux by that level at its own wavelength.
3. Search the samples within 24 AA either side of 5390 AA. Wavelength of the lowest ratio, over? 5373.0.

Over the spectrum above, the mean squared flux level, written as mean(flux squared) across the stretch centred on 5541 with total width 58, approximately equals 135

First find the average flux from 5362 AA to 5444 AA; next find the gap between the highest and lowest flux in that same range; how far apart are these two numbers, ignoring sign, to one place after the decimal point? 8.5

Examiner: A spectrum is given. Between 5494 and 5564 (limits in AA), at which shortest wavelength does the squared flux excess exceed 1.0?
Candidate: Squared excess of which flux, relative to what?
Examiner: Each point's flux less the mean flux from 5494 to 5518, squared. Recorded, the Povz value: 5496.0 AA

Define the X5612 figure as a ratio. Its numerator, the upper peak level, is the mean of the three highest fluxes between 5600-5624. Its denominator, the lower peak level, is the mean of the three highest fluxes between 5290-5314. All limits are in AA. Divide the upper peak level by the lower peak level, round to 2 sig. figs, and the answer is 0.94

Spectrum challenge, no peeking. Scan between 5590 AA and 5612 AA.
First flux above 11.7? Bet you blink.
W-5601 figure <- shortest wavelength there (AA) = 5595.0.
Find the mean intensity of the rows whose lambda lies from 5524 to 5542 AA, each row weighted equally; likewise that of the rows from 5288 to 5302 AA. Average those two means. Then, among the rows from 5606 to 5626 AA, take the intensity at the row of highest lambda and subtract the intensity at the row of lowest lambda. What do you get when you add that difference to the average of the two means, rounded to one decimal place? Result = 11.7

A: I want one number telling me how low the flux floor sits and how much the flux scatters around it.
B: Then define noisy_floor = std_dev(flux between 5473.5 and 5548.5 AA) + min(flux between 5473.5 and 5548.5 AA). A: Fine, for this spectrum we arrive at 10.0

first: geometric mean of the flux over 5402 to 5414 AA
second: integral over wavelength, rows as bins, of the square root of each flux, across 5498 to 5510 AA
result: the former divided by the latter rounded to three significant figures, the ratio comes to 0.333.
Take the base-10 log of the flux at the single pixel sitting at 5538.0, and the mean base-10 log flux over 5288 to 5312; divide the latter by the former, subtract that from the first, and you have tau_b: 0.13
